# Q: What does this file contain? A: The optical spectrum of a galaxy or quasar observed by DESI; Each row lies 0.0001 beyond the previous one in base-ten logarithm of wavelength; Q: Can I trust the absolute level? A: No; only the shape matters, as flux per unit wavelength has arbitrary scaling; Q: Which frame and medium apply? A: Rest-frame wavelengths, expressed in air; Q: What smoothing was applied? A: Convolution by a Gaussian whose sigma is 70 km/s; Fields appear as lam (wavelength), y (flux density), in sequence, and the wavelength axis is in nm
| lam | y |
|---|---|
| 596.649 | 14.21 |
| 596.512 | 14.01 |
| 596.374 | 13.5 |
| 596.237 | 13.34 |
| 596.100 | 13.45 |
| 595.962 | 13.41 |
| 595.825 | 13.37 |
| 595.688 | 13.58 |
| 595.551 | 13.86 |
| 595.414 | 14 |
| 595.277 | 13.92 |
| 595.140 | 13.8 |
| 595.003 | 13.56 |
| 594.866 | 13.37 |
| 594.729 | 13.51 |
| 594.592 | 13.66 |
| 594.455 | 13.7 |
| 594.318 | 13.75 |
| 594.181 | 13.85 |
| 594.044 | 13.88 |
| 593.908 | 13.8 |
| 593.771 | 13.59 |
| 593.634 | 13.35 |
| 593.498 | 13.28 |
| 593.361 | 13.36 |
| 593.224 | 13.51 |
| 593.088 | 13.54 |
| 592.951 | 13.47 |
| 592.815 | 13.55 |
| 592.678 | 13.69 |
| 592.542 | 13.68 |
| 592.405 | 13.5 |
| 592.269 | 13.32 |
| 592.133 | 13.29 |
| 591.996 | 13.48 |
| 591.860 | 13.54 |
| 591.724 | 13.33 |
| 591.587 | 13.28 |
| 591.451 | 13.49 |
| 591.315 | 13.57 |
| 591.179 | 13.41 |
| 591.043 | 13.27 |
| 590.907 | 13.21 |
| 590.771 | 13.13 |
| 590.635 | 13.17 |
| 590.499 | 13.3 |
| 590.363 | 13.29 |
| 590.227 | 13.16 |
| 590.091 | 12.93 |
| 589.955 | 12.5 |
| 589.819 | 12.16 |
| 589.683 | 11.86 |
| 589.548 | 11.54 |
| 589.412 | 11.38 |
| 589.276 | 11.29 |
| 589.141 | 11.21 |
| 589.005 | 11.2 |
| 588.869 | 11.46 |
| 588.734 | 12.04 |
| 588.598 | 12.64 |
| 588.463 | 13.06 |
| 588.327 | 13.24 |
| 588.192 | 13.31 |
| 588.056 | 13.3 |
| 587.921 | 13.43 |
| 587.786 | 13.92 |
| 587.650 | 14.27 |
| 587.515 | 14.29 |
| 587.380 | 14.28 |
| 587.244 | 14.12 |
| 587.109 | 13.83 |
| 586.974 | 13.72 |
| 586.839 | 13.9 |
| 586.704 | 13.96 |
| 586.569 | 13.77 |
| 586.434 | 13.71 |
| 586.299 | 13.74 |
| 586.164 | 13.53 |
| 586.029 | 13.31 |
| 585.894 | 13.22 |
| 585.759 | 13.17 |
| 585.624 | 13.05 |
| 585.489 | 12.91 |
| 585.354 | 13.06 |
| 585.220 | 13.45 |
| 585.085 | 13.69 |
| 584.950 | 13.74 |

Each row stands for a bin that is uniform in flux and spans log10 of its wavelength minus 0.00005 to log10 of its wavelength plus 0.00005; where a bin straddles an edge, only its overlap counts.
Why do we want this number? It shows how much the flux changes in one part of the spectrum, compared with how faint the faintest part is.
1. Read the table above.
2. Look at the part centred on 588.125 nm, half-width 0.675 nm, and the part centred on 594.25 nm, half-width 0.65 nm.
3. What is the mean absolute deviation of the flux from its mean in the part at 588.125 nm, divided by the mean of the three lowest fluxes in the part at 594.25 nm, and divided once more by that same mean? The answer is 0.0028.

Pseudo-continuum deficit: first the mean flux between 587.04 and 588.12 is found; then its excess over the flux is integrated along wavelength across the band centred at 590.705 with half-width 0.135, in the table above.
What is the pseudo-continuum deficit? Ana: 0.212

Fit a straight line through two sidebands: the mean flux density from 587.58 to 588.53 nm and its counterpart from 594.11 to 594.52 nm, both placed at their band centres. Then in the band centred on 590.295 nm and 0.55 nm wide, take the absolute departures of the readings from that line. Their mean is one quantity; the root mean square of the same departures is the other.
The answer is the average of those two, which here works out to 0.44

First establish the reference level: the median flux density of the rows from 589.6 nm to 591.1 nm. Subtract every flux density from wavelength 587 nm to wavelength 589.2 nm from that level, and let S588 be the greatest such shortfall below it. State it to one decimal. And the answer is 2.0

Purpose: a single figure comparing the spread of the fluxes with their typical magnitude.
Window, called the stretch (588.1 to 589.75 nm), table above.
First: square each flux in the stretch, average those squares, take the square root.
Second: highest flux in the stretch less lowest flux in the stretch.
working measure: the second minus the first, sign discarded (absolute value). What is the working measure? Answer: 9.93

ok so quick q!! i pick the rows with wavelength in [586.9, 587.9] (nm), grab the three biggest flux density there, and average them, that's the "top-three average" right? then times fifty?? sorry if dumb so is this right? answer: 714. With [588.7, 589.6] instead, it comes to 584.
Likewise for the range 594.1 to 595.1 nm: 688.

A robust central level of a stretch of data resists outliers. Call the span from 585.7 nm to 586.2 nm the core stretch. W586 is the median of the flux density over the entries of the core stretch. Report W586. 13.3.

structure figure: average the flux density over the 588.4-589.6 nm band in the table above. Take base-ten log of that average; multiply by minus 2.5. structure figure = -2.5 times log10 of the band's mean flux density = -2.68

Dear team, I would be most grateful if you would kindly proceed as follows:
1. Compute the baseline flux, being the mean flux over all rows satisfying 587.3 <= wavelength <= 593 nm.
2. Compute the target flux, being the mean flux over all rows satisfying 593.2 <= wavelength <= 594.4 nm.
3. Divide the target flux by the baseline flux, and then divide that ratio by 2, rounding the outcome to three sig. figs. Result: 0.523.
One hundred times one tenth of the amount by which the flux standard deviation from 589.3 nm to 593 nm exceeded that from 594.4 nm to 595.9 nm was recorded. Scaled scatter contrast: 4.2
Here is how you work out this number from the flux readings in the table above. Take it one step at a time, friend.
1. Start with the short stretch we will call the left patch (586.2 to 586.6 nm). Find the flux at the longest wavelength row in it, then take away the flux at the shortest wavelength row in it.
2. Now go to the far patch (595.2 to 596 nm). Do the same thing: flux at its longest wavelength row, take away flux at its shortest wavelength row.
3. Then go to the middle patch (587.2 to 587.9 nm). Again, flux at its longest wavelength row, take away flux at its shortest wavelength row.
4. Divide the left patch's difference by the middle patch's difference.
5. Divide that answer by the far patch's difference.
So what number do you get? 0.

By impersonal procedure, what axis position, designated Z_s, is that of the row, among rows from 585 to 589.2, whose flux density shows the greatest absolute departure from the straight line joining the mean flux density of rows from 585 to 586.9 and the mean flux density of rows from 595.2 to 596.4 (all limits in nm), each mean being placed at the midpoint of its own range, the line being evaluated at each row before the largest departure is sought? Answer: 589.005 nm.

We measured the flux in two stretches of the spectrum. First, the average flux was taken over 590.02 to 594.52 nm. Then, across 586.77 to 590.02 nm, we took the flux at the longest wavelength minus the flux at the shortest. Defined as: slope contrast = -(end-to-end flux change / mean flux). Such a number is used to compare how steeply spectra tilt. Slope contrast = 0.10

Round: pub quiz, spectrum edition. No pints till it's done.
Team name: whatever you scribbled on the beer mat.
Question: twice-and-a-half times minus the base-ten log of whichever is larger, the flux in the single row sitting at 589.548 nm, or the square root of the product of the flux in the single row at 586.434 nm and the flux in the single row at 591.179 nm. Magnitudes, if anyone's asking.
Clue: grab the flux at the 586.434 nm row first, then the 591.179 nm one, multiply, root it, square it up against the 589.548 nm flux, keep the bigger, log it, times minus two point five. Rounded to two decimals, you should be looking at -2.83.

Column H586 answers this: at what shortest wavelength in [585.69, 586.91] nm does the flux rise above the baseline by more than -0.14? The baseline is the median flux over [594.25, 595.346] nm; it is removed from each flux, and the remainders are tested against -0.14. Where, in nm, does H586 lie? 586.299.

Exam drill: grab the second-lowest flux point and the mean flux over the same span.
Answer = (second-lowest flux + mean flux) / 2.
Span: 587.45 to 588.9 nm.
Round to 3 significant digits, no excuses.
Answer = 12.6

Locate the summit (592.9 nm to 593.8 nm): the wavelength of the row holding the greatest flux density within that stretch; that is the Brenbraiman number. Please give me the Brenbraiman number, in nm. 593.771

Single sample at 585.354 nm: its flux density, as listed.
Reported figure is 13.06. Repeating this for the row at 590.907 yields 13.21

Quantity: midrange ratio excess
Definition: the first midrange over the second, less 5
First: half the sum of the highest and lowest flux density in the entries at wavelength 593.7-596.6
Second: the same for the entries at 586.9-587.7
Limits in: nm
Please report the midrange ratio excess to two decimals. -4.02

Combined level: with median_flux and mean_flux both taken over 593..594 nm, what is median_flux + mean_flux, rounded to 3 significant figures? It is 27.0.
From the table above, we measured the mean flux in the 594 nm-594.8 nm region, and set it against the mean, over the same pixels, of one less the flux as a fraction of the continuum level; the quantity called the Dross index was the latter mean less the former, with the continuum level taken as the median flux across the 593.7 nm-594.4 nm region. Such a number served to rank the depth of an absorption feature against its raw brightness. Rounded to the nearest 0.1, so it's -13.7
